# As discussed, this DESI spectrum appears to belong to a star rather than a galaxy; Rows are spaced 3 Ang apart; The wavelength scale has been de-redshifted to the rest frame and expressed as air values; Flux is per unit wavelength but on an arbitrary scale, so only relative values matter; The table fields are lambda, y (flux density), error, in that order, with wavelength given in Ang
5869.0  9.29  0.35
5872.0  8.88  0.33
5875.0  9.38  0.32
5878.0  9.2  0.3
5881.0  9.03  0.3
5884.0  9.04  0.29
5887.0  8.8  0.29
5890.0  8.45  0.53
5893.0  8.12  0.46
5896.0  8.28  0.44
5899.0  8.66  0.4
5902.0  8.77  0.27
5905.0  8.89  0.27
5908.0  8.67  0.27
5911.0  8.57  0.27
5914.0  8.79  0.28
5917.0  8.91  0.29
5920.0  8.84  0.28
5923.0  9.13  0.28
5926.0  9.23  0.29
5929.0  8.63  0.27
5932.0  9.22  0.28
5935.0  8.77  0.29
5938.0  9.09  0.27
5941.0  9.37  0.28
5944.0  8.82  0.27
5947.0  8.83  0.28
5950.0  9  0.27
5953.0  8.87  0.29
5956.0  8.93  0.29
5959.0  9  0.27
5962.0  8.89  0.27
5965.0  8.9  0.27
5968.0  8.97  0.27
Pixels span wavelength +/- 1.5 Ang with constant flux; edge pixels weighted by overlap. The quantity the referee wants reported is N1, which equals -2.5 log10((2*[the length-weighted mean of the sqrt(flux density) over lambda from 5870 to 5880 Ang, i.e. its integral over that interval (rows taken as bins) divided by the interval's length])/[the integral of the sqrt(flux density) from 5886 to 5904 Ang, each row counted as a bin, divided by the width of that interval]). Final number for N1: -0.792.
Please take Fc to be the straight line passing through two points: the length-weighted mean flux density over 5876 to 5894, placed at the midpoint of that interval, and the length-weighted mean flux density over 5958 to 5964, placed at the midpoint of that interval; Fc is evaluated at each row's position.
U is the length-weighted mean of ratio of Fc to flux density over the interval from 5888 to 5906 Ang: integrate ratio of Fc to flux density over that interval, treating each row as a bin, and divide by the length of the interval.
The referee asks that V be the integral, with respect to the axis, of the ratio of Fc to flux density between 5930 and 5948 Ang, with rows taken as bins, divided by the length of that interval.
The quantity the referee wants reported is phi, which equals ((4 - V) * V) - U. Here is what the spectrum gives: 1.94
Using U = 1.04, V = 0.99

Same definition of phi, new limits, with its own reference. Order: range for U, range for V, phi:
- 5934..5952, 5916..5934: 1.98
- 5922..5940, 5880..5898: 2.06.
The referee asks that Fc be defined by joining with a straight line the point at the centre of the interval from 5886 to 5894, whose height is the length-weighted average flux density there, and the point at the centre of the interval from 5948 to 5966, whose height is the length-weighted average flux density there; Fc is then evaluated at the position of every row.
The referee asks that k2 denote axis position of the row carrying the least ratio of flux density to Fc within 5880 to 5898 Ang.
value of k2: 5893.0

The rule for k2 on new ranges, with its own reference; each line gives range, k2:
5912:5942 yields 5929.0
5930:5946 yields 5944.0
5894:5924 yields 5896.0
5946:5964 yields 5962.0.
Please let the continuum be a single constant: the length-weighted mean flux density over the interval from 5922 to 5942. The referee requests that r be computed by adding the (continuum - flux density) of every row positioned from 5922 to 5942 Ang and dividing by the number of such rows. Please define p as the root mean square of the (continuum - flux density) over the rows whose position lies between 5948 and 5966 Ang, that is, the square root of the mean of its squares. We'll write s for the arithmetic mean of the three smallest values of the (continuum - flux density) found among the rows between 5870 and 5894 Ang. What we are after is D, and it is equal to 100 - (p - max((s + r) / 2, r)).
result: 99.9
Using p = 0.132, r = -0.01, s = -0.15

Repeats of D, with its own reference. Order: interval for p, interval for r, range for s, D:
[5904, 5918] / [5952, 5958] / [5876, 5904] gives 99.8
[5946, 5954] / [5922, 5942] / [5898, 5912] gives 100.0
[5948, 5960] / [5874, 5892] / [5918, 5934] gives 100.0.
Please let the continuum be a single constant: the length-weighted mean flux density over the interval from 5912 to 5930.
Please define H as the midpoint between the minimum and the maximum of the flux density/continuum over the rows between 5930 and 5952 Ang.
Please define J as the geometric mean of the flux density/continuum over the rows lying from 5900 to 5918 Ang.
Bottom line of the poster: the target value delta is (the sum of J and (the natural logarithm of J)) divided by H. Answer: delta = 0.949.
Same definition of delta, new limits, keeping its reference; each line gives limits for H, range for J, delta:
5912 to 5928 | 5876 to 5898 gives 0.940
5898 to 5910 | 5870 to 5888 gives 1.047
